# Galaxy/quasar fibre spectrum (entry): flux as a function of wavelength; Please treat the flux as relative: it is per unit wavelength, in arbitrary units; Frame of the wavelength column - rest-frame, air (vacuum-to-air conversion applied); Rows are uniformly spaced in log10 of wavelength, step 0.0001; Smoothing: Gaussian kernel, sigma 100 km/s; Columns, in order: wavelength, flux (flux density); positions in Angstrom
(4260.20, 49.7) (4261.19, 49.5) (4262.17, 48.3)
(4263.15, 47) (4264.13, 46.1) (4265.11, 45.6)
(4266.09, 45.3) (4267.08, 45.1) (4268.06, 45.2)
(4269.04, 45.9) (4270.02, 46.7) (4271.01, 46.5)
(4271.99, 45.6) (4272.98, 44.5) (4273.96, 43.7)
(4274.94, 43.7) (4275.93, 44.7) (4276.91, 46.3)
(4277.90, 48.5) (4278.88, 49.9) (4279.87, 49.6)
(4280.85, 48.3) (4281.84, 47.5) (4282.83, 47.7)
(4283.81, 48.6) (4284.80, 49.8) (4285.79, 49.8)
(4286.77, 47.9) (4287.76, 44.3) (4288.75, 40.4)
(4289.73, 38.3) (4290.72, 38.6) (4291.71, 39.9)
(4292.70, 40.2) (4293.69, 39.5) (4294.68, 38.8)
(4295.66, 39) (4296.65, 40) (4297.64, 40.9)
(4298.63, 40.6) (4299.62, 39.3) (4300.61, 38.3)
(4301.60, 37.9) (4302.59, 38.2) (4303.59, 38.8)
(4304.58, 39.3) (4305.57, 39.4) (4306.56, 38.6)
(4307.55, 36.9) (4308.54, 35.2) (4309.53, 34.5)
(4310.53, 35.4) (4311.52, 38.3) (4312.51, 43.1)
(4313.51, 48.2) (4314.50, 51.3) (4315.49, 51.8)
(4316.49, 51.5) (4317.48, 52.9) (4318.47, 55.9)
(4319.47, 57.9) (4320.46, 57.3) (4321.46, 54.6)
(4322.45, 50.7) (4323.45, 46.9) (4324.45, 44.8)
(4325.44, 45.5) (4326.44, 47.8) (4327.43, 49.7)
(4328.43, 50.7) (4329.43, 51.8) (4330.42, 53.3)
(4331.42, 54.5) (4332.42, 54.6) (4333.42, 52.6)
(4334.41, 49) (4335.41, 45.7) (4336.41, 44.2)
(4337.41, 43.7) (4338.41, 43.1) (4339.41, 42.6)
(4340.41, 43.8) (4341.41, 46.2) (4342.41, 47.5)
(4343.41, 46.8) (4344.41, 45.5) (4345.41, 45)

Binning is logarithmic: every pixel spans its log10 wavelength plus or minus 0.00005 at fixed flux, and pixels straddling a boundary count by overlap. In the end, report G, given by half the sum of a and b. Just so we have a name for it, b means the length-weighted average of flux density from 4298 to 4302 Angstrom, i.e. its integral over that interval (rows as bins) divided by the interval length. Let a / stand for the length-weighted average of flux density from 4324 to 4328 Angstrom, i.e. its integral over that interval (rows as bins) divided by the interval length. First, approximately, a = 47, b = 39.1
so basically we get 43.1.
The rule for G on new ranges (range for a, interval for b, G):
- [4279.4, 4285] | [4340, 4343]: 47.2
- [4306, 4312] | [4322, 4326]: 41.7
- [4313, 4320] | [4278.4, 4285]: 50.8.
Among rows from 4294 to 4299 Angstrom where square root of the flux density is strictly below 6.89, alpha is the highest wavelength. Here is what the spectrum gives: 4298.63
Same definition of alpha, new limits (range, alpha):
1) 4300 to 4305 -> 4304.58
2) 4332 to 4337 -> 4336.41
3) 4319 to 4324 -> 4323.45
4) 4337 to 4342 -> 4341.41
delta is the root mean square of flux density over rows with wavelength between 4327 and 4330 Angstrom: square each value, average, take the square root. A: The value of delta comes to 51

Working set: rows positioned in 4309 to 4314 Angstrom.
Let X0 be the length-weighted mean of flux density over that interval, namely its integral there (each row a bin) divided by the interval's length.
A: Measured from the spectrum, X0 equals 40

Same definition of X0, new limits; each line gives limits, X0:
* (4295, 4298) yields 40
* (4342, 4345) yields 47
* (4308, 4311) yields 35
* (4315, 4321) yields 55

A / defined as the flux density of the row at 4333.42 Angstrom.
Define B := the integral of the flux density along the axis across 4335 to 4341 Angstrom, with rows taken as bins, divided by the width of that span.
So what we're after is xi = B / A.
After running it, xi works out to 0.83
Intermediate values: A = 52.6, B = 43.8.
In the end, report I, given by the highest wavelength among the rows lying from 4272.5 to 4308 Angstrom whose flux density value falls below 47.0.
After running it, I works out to 4307.55 Angstrom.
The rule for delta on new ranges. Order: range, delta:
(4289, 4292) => 39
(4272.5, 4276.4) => 44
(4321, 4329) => 49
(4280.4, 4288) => 48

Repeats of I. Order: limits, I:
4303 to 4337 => 4336.41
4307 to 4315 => 4312.51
